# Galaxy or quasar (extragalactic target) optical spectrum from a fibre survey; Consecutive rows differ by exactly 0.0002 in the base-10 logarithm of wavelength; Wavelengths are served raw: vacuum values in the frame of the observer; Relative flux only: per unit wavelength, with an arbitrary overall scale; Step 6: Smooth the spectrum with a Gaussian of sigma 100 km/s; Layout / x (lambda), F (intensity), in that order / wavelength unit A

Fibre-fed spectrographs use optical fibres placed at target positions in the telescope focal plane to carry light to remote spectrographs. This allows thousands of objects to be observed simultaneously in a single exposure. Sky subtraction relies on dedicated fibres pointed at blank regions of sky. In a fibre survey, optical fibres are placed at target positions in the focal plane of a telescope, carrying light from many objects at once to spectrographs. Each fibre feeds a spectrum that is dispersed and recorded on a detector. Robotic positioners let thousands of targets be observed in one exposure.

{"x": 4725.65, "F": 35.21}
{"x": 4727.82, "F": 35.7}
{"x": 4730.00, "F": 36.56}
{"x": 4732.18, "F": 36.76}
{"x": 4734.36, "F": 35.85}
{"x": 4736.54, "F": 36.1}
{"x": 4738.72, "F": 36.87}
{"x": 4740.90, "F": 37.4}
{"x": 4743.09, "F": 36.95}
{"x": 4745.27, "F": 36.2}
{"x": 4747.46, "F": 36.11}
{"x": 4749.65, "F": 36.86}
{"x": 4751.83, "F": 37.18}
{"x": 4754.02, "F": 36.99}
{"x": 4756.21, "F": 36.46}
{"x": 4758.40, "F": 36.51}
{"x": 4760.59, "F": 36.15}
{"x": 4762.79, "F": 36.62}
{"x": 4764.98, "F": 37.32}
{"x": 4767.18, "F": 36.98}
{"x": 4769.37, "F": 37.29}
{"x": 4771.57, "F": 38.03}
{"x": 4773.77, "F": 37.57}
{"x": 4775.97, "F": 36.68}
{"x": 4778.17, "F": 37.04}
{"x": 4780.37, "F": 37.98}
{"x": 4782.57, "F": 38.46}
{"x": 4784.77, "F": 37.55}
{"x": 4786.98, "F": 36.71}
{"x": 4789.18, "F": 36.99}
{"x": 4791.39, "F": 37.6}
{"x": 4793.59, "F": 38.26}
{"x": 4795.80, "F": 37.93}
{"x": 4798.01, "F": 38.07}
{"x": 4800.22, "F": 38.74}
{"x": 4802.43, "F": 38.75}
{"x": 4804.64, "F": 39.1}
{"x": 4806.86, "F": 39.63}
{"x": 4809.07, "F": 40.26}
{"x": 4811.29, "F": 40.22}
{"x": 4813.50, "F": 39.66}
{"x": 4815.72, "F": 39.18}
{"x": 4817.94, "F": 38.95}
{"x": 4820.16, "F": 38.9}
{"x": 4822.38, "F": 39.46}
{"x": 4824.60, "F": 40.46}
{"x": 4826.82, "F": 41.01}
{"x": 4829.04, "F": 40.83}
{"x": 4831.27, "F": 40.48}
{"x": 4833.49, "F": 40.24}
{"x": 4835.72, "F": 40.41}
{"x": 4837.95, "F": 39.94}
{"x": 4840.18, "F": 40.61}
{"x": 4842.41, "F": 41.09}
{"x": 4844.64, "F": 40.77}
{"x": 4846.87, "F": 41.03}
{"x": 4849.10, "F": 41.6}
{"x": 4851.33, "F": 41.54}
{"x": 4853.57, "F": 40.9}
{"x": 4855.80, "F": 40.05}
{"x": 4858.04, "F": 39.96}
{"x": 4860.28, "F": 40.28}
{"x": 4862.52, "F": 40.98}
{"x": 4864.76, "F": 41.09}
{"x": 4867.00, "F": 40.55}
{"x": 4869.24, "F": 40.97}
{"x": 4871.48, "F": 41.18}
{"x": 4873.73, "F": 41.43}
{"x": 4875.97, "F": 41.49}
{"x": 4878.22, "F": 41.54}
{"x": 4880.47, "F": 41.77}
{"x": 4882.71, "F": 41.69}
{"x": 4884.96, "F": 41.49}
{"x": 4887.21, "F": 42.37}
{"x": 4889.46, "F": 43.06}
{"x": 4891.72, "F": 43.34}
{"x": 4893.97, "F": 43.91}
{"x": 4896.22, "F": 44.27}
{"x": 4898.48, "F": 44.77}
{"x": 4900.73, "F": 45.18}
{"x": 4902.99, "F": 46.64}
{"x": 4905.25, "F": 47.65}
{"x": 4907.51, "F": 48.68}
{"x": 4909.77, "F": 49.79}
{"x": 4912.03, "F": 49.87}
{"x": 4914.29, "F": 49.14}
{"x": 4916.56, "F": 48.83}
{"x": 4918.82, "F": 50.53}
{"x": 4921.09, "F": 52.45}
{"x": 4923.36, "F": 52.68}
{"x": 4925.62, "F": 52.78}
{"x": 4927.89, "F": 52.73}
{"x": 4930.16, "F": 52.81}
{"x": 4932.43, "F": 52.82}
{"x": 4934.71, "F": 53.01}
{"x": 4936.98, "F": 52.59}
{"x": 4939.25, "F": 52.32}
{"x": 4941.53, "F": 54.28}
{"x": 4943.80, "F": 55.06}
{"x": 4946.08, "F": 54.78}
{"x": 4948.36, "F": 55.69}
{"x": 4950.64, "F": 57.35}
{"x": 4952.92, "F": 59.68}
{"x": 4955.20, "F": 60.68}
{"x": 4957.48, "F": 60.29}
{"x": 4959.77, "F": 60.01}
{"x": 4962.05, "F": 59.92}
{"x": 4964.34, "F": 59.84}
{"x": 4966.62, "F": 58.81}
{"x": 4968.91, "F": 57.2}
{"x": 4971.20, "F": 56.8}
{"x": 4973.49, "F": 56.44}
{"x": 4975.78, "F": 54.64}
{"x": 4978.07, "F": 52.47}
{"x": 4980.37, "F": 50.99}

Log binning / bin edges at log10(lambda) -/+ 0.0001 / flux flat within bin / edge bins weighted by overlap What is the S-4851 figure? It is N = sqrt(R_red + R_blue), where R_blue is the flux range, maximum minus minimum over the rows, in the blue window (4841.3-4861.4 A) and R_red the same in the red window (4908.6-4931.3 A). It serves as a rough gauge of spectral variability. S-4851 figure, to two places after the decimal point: 2.37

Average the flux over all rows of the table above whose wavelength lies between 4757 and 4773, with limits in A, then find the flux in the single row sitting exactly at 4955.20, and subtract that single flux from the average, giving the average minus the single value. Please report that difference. -24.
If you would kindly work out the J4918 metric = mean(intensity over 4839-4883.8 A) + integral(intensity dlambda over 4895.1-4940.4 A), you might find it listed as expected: 2305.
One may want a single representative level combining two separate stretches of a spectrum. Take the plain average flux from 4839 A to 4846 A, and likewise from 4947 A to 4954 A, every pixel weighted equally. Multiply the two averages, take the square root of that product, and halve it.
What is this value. 24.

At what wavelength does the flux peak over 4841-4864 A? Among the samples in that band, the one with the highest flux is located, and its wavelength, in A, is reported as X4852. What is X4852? 4849.10 A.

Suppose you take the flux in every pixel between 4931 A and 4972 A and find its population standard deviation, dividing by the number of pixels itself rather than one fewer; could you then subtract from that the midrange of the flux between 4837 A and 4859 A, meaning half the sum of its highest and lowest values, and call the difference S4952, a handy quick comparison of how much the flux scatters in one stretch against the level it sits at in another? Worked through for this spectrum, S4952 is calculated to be -37.9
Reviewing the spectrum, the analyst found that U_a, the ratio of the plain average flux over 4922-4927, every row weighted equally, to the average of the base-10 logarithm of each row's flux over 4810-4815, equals 33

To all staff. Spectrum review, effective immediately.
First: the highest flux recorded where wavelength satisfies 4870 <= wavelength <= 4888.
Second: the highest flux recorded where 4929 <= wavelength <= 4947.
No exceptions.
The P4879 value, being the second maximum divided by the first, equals 1.30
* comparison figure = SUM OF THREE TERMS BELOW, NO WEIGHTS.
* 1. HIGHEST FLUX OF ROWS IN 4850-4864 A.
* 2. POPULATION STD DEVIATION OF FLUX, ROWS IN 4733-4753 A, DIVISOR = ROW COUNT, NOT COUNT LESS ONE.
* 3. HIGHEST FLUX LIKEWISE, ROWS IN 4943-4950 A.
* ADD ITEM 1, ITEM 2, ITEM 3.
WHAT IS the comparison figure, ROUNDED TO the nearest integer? 98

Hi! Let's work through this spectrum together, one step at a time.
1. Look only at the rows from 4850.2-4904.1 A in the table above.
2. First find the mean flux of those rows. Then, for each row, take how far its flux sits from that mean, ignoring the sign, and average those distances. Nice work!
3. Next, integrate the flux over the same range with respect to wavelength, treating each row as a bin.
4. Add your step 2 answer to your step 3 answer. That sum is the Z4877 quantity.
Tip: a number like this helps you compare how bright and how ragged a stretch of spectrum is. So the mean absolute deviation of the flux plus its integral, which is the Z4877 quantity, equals 2271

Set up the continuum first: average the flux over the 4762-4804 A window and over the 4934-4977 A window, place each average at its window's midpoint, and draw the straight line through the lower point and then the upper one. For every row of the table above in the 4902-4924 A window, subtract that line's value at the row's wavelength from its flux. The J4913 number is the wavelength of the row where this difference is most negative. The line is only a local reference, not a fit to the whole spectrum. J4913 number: 4902.99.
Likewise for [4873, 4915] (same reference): 4884.96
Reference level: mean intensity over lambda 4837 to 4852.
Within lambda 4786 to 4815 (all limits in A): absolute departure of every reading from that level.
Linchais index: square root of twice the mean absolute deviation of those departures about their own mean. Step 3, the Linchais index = 1.4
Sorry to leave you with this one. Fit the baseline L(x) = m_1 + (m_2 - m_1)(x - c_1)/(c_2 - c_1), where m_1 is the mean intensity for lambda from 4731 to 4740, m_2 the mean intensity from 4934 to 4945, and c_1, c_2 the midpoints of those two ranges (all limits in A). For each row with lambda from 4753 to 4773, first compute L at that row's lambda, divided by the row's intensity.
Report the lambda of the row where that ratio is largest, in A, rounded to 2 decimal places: 4760.59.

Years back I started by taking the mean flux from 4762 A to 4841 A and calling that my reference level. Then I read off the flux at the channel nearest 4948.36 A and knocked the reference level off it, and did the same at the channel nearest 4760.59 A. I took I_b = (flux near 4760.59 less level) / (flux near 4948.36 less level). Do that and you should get -0.2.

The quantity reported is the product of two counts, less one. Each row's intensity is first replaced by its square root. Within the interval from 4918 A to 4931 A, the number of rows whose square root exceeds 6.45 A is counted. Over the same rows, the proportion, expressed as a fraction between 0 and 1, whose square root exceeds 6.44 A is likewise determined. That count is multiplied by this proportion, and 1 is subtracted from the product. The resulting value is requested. 5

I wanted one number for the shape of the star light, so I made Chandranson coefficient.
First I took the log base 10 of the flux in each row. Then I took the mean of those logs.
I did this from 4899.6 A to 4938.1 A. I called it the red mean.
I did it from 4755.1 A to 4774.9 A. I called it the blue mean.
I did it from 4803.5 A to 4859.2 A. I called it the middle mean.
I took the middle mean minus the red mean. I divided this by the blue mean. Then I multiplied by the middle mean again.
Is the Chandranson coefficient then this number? -0.10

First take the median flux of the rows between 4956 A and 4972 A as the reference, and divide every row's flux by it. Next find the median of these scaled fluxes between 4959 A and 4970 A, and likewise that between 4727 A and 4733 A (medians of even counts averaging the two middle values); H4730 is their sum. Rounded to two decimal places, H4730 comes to 1.61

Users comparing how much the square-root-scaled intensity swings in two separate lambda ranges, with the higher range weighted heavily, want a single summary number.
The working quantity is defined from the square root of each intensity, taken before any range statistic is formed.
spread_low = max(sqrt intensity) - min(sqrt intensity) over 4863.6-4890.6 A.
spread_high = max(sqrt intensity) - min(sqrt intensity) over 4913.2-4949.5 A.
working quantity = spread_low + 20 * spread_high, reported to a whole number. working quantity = 10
